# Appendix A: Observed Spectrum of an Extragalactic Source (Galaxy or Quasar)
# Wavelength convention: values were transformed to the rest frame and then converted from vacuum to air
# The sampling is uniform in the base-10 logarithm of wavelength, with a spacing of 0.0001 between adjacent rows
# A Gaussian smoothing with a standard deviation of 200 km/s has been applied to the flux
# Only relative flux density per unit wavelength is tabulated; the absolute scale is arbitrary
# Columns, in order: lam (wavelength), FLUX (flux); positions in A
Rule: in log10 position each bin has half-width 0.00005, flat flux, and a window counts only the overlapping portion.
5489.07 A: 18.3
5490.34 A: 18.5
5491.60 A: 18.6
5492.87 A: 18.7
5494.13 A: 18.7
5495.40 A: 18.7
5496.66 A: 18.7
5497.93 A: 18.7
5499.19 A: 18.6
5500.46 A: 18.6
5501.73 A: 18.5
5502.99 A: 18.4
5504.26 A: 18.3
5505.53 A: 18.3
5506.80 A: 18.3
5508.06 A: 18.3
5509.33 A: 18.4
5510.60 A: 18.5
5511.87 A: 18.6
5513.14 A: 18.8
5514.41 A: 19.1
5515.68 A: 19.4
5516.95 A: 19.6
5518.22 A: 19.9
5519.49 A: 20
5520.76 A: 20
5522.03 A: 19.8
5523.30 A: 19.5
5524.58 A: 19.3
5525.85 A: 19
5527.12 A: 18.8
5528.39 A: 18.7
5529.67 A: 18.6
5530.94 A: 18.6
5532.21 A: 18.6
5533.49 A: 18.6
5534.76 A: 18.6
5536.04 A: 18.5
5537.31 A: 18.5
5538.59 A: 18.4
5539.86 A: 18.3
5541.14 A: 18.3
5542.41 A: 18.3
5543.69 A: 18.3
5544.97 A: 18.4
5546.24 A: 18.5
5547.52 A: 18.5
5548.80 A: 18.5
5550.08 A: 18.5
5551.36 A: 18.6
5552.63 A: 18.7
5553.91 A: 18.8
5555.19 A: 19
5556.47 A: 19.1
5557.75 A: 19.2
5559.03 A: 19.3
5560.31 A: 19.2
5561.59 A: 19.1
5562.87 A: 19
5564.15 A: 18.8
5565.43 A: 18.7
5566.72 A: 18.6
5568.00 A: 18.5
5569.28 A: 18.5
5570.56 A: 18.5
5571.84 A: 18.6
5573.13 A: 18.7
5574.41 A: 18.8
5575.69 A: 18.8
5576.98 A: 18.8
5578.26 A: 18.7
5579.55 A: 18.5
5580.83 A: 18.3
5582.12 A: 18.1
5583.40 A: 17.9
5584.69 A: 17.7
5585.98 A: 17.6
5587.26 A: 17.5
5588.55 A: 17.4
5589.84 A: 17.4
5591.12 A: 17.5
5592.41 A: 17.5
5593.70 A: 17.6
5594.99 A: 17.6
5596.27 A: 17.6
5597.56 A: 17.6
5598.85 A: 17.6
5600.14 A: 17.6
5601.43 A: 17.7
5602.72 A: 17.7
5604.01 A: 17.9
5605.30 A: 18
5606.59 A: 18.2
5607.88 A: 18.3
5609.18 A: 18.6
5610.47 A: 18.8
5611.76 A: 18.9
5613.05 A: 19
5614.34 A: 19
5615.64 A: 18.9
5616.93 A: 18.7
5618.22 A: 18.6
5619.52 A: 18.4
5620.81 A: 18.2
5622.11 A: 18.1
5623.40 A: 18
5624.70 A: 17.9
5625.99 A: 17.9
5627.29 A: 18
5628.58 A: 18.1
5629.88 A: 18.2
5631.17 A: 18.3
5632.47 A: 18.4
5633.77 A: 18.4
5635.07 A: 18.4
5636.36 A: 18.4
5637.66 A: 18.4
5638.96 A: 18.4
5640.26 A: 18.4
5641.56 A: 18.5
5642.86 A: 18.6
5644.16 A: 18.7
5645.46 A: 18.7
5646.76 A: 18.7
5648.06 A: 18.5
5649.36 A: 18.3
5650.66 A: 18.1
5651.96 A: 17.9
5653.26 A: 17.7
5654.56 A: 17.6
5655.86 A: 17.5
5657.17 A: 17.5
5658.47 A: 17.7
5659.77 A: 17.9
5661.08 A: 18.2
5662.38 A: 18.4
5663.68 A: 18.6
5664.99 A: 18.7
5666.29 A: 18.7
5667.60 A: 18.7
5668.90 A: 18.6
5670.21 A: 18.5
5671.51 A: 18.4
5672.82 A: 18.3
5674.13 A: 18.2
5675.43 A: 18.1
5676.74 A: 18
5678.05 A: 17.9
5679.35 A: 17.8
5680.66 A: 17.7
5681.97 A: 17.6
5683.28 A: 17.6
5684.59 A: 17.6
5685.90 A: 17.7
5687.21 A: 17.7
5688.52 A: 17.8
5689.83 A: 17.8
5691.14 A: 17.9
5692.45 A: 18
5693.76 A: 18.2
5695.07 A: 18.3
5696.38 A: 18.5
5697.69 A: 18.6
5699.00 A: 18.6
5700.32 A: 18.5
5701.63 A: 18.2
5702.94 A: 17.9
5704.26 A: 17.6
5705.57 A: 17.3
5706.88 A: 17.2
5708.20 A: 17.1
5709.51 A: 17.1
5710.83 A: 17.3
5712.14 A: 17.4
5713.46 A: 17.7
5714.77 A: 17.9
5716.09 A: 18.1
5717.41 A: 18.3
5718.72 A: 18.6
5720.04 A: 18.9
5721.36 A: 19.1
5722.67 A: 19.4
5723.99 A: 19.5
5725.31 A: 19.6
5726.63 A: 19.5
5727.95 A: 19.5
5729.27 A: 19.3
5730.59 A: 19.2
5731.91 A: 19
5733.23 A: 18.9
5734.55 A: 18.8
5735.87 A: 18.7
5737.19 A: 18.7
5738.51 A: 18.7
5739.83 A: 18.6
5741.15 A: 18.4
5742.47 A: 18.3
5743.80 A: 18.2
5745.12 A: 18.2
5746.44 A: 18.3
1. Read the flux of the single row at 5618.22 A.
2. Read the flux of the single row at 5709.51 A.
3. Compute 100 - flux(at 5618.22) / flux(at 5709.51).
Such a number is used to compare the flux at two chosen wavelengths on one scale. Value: 98.9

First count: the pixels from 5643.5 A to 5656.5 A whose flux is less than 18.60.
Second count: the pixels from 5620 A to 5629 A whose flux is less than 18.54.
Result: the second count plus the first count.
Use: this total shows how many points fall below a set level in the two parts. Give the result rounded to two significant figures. 14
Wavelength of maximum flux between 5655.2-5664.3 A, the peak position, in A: 5663.68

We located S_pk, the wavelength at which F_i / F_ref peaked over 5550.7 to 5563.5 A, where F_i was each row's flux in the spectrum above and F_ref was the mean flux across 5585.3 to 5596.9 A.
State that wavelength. 5559.03 A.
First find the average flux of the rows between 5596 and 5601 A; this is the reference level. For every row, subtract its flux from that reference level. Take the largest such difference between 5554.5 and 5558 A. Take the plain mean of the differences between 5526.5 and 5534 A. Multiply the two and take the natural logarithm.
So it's 0.4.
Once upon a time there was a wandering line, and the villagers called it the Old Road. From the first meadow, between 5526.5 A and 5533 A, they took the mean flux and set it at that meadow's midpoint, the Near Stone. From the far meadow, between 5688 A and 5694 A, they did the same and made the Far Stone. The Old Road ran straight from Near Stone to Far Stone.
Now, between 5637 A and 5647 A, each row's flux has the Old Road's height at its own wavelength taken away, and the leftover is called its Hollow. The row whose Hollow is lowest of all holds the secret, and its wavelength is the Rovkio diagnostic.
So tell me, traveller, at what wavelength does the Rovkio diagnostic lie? 5637.66 A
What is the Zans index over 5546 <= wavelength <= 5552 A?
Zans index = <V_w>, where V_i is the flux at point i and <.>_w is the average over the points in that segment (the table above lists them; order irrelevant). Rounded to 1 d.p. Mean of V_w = 18.5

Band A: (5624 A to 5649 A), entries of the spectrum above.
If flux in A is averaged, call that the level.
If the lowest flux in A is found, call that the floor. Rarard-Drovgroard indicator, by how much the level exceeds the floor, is 0.46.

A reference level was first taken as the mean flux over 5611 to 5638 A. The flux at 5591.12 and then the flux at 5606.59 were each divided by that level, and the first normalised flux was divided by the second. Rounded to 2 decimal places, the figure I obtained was 0.96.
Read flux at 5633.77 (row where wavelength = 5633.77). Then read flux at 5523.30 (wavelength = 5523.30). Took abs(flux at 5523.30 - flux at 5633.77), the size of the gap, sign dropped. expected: 1.1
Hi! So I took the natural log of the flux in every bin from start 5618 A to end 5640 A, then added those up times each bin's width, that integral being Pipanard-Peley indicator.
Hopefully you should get 64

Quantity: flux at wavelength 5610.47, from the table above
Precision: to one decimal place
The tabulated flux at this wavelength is 18.8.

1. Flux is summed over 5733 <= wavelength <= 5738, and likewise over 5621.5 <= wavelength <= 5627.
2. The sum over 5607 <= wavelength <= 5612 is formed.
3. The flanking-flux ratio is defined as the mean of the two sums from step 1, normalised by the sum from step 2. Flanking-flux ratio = 0.99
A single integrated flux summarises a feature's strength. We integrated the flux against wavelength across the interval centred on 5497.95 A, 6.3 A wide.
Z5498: 118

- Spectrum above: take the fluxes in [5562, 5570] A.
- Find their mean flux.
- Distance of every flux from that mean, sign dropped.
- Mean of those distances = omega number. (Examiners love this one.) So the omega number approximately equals 0.150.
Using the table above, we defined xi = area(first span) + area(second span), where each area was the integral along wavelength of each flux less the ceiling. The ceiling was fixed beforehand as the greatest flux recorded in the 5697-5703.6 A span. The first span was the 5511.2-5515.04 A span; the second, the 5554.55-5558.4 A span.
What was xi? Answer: 3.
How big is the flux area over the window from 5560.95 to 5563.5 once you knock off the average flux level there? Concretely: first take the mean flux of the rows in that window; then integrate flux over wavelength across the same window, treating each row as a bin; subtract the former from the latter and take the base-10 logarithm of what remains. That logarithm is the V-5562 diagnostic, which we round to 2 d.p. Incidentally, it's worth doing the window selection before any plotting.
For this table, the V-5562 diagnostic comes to 1.47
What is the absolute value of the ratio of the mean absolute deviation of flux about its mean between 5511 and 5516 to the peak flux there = 0.014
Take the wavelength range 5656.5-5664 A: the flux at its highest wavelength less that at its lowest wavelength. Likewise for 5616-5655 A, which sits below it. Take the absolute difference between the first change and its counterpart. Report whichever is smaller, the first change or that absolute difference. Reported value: 1.1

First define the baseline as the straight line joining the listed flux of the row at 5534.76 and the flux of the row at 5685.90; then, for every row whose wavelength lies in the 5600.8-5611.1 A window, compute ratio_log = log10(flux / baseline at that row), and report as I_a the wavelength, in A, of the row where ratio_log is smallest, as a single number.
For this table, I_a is 5601.43 A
